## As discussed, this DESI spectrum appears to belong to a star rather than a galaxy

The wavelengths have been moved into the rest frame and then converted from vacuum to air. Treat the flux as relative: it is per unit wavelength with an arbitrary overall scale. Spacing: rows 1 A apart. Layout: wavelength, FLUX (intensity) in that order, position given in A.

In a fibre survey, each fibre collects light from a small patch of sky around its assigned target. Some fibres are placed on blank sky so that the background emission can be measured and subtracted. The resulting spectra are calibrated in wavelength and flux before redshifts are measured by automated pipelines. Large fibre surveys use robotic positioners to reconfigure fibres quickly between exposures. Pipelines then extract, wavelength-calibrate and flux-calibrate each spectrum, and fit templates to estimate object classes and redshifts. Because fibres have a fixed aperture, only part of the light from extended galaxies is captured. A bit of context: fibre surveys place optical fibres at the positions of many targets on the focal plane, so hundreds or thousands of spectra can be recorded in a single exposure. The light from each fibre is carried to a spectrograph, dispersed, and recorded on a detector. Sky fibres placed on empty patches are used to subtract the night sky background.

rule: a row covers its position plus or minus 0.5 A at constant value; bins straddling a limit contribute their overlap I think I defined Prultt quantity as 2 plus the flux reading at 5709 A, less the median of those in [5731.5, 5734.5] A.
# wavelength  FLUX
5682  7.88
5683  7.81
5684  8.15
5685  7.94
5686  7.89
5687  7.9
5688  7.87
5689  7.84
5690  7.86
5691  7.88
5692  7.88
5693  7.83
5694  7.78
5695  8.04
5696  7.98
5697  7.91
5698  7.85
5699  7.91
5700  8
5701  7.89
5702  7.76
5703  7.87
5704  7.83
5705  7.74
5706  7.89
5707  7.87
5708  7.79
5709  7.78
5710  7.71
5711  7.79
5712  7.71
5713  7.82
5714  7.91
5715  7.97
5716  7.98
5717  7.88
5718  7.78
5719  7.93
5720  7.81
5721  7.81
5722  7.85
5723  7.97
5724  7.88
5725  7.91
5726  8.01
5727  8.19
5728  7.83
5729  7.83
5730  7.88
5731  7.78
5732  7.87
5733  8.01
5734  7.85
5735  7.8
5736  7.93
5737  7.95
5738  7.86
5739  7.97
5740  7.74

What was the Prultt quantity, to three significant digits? 1.91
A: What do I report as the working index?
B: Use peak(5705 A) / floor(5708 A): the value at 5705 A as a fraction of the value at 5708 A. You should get 0.994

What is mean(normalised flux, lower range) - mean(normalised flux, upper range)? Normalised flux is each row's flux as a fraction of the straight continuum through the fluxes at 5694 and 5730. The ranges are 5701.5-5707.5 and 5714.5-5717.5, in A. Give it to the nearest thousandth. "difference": -0.011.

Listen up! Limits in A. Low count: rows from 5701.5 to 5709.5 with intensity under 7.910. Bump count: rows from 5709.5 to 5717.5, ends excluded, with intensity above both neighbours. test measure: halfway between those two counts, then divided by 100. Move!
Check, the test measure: 0.050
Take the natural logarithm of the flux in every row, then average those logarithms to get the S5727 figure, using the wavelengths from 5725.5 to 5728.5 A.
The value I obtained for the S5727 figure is 2.081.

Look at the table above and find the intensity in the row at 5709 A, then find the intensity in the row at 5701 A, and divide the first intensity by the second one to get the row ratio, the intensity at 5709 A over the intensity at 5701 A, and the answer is 0.99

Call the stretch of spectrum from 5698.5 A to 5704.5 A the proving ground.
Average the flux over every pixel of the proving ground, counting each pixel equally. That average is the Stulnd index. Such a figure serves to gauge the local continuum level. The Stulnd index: 7.88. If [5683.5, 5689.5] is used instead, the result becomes 7.93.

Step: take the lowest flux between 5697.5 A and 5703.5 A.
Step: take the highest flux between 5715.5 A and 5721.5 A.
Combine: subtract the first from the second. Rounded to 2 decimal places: 0.22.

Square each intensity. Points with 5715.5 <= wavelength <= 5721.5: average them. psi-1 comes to 61.9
